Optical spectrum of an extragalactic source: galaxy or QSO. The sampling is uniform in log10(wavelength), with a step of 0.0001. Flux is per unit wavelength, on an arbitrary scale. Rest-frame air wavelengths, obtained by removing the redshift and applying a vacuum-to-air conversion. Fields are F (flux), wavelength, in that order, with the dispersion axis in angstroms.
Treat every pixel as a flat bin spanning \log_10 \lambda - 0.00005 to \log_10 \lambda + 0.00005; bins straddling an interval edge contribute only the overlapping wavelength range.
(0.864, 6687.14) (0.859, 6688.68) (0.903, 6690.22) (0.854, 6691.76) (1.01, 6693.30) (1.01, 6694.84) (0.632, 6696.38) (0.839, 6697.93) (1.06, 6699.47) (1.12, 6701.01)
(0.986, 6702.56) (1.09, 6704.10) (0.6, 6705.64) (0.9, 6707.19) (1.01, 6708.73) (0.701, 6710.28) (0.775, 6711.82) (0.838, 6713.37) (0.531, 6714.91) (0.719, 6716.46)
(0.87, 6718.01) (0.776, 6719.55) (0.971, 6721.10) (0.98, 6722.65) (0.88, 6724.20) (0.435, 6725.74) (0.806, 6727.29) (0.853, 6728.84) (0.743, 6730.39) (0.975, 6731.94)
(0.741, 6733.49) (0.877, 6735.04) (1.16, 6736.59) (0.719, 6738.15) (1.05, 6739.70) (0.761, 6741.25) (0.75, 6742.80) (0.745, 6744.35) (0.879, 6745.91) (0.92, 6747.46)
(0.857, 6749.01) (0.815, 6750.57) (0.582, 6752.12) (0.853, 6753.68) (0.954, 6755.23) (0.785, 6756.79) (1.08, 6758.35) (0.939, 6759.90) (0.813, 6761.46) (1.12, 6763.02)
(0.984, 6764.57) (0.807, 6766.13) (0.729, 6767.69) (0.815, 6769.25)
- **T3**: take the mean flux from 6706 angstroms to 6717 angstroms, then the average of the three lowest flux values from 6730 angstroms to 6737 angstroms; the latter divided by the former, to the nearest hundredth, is 1.01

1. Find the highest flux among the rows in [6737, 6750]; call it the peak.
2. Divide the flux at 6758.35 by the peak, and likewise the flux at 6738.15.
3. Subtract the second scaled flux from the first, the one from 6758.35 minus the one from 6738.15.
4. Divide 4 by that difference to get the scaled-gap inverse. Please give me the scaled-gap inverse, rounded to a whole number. 12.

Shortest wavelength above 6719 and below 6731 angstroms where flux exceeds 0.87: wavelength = 6721.10 angstroms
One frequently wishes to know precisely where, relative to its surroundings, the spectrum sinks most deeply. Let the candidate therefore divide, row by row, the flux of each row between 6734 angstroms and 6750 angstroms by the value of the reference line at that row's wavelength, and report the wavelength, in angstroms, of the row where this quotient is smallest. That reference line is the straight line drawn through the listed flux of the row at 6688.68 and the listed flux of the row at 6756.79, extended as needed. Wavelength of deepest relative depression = 6738.15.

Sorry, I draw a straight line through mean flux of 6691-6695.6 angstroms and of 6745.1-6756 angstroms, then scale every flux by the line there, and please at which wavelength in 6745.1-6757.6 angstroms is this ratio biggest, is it 6755.23 angstroms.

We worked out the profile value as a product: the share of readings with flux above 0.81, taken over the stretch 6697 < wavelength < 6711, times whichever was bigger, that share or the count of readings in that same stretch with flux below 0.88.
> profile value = 2.3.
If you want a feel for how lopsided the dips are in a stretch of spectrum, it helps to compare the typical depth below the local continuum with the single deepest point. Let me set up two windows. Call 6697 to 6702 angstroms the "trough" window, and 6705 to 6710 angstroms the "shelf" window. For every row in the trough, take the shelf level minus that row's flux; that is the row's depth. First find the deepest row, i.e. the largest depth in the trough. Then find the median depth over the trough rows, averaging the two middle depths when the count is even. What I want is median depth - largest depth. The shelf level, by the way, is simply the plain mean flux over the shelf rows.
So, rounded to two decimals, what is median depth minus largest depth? -0.22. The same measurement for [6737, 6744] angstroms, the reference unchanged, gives -0.04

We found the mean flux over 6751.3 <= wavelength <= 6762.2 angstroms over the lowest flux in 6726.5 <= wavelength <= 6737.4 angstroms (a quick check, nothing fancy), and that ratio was 1.16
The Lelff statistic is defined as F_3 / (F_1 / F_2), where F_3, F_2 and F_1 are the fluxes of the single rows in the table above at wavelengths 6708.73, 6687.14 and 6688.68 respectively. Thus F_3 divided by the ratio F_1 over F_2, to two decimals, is 1.02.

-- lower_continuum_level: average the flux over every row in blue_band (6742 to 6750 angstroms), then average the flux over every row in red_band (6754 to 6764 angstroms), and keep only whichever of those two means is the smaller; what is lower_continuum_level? 0.830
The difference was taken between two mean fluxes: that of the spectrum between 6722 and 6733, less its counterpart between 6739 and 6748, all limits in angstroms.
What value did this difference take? -0.041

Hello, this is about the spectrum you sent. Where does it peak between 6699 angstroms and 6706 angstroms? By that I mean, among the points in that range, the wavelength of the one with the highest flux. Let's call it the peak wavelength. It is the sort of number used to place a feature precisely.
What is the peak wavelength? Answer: 6701.01 angstroms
